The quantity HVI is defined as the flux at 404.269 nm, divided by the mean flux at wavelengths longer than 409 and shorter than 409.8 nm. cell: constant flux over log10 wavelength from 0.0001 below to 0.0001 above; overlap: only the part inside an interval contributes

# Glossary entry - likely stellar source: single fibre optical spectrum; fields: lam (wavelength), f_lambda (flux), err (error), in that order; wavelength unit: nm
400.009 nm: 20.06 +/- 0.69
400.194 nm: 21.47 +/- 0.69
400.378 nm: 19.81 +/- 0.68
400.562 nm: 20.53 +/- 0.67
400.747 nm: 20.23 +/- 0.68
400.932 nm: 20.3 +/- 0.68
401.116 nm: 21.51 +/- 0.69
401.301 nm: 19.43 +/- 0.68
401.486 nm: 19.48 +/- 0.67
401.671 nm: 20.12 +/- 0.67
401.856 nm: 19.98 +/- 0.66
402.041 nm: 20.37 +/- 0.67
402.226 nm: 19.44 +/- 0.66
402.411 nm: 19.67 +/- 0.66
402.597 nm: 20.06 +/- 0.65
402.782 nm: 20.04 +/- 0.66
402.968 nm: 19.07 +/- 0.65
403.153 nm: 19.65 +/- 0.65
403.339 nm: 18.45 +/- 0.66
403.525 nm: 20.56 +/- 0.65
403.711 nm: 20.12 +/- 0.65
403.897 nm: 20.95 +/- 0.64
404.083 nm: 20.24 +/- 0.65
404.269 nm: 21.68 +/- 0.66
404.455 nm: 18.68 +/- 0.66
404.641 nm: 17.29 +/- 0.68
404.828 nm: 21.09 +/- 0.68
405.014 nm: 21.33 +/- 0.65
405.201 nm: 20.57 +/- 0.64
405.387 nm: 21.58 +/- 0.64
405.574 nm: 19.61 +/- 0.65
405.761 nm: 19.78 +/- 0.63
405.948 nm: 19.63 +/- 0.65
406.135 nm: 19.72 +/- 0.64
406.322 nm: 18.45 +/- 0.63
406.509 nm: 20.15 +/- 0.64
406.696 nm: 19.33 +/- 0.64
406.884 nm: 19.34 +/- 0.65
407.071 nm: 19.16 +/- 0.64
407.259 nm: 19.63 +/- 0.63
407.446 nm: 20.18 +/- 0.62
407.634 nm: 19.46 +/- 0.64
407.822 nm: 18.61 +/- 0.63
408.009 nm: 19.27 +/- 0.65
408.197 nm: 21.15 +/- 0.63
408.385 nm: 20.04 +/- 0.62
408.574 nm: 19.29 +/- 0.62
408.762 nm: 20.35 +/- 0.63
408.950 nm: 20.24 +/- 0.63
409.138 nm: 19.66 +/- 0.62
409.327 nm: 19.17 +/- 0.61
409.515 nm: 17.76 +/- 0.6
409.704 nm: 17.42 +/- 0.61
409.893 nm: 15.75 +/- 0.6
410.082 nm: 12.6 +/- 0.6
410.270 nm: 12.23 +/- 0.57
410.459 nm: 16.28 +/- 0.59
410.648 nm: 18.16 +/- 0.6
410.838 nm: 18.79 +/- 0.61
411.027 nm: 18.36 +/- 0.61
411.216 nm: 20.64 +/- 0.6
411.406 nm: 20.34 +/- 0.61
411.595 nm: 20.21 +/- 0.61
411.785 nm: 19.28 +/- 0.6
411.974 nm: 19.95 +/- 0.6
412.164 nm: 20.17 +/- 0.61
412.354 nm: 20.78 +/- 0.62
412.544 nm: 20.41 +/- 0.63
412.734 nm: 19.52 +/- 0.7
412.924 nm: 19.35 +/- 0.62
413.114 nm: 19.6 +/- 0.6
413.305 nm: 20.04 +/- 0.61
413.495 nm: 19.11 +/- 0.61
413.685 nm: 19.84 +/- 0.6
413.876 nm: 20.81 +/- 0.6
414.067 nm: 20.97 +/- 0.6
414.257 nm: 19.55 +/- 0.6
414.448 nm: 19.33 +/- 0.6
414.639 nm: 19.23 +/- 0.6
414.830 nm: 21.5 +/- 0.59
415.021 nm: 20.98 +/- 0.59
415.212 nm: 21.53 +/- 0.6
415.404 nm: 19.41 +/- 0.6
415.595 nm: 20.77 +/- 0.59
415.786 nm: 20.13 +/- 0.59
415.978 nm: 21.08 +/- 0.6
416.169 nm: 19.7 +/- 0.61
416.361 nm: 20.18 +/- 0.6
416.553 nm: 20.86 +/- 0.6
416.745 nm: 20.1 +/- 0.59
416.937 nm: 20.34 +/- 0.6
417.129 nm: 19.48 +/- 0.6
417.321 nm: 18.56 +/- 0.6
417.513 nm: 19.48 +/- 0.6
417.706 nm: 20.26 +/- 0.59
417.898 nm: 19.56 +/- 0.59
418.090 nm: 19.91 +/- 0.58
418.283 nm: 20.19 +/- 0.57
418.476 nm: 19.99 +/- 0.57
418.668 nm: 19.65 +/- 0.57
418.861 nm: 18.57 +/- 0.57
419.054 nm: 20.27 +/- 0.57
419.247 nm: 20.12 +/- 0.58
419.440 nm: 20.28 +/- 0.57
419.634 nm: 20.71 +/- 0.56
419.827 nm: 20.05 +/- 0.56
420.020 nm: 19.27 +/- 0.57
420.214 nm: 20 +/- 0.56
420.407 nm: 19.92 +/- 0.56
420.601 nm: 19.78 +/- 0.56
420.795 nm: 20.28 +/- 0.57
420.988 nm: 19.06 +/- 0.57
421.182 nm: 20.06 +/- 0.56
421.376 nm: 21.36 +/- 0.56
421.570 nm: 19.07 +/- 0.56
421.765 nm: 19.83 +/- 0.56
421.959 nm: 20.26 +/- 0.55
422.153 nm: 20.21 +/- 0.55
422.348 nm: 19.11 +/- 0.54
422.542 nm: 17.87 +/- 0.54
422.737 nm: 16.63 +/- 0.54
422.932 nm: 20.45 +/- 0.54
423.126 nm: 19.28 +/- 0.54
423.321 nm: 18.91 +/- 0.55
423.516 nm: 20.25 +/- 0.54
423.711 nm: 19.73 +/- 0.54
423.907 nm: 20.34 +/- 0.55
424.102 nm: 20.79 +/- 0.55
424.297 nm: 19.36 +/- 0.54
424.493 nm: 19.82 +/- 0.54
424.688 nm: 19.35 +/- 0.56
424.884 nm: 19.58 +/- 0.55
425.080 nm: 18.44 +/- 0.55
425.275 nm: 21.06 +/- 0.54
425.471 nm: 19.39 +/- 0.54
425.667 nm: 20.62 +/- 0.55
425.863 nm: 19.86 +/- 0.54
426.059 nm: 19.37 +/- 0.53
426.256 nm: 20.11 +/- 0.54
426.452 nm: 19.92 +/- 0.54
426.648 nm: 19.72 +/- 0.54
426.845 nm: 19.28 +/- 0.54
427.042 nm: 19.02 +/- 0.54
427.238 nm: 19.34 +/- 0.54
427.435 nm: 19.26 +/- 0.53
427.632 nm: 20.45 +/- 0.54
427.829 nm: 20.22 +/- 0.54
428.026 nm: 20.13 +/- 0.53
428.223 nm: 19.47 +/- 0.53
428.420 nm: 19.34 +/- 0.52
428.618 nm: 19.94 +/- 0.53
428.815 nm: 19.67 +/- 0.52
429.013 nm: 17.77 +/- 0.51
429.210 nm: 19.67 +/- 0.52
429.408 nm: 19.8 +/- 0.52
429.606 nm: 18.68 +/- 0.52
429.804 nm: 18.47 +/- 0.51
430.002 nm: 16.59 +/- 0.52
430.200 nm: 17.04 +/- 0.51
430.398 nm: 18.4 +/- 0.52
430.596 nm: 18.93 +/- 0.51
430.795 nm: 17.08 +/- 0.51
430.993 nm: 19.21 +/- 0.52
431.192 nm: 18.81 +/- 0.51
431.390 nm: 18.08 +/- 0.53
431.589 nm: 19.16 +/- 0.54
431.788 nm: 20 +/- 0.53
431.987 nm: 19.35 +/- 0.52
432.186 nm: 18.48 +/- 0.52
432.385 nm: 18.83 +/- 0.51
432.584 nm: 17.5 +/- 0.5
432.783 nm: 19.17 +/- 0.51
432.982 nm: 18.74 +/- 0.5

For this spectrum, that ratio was 1.17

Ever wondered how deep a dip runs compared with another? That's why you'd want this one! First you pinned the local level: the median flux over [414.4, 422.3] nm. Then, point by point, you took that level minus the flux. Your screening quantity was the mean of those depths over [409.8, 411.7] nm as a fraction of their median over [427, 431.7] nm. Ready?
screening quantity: 3.1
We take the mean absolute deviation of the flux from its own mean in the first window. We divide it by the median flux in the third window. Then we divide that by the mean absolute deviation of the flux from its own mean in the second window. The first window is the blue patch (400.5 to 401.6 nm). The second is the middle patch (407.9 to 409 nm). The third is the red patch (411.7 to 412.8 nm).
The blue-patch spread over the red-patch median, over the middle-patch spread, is 0.051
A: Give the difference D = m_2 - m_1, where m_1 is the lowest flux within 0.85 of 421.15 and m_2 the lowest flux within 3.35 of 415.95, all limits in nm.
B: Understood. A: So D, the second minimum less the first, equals -0.5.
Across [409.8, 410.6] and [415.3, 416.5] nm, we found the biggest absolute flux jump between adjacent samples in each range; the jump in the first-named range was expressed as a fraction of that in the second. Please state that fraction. 2.9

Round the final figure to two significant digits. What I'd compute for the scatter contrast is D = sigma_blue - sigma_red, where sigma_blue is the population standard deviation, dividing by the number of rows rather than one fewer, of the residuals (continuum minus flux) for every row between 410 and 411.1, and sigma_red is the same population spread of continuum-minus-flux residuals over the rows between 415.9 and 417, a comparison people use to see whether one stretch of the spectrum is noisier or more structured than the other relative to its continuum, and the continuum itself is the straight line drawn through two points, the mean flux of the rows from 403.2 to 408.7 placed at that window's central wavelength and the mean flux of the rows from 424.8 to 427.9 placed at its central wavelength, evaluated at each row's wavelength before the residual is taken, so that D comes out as 2.2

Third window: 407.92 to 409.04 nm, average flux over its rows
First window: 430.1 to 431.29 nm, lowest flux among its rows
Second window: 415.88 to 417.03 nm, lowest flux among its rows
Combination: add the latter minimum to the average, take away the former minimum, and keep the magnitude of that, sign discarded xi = 22.7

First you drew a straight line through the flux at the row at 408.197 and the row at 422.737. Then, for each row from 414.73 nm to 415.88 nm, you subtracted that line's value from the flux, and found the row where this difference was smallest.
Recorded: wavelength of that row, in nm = 415.404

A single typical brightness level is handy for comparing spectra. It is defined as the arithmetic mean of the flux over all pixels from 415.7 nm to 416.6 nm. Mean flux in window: 20.4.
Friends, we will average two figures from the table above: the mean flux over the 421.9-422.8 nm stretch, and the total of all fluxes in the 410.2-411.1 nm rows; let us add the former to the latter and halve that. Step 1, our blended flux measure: 51.3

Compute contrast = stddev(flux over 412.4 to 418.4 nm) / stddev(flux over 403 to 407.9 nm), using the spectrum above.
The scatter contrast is 0.70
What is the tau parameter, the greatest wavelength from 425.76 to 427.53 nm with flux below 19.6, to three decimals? 427.435 nm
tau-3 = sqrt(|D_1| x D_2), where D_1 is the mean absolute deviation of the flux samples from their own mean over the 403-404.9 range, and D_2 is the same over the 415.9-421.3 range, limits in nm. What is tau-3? 0.69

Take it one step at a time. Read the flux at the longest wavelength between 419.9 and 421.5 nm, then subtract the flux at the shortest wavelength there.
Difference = 2.1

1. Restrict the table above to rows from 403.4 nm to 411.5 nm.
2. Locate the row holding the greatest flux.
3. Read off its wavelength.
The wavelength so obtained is 404.269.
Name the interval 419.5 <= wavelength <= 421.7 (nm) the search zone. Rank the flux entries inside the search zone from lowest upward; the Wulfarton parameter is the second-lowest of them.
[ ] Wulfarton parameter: 19.07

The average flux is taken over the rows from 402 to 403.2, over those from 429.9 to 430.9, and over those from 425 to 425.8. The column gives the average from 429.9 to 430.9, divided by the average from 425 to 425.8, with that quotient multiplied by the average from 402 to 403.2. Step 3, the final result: 17.5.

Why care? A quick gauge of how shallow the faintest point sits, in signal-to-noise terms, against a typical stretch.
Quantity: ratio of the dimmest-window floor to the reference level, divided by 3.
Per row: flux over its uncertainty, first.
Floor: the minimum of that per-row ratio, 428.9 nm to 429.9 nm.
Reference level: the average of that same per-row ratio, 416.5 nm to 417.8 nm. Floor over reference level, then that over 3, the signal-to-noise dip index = 0.35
